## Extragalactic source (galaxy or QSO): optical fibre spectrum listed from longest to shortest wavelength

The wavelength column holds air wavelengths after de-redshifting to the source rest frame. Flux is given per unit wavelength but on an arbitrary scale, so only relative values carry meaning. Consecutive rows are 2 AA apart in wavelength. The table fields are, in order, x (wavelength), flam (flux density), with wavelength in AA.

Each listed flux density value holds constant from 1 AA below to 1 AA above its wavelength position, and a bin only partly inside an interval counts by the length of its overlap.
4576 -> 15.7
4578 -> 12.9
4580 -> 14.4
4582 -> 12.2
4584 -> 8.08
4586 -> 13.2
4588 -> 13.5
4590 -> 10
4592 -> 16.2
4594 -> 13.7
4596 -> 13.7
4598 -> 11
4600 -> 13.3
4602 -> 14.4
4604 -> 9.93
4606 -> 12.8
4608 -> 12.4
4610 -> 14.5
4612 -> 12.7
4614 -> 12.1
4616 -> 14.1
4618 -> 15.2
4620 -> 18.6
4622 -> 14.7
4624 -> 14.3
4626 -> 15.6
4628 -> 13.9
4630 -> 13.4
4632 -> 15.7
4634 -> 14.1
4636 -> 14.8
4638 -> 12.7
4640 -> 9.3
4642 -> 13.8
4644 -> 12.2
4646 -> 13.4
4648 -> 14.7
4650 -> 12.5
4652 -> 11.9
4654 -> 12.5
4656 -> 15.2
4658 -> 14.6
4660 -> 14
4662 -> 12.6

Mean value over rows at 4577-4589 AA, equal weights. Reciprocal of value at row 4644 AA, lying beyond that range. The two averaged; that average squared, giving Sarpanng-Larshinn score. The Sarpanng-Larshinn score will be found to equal 38.8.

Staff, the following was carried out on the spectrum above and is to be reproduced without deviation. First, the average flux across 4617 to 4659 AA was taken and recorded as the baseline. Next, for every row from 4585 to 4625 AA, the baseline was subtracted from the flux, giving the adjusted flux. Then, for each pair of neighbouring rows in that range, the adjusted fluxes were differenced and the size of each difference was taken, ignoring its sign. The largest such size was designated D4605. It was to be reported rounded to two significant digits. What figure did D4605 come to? 6.2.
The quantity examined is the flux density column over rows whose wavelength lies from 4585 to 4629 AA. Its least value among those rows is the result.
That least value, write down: 9.93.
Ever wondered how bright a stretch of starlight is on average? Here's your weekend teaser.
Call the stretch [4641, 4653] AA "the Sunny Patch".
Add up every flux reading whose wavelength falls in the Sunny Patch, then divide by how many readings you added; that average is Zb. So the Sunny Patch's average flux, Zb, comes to 13.1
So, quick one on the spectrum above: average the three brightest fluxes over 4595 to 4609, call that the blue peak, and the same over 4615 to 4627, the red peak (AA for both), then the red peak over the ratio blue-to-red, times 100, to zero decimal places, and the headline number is 1965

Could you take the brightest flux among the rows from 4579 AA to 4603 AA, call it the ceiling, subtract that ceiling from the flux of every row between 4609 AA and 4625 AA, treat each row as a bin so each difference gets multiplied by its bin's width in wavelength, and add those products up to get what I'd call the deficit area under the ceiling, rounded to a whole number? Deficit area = -27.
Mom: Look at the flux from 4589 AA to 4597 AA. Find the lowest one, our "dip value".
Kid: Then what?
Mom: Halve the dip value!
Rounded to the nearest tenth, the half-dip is 5.0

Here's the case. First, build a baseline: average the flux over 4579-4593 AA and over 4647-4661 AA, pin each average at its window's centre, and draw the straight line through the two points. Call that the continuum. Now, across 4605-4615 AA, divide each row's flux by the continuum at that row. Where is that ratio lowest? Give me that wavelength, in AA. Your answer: 4614 AA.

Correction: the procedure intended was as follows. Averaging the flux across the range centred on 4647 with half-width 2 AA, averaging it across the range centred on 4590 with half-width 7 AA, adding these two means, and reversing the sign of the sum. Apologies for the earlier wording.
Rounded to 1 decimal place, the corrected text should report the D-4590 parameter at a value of -26.7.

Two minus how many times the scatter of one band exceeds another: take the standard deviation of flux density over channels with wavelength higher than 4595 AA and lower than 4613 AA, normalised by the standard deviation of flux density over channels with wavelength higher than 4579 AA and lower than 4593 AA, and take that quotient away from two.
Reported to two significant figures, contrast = 1.4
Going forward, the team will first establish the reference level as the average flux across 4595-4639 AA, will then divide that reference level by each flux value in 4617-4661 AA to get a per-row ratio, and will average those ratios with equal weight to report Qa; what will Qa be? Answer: 1.007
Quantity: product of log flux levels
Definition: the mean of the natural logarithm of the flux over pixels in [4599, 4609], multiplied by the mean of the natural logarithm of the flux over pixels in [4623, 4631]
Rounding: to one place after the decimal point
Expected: 6.7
